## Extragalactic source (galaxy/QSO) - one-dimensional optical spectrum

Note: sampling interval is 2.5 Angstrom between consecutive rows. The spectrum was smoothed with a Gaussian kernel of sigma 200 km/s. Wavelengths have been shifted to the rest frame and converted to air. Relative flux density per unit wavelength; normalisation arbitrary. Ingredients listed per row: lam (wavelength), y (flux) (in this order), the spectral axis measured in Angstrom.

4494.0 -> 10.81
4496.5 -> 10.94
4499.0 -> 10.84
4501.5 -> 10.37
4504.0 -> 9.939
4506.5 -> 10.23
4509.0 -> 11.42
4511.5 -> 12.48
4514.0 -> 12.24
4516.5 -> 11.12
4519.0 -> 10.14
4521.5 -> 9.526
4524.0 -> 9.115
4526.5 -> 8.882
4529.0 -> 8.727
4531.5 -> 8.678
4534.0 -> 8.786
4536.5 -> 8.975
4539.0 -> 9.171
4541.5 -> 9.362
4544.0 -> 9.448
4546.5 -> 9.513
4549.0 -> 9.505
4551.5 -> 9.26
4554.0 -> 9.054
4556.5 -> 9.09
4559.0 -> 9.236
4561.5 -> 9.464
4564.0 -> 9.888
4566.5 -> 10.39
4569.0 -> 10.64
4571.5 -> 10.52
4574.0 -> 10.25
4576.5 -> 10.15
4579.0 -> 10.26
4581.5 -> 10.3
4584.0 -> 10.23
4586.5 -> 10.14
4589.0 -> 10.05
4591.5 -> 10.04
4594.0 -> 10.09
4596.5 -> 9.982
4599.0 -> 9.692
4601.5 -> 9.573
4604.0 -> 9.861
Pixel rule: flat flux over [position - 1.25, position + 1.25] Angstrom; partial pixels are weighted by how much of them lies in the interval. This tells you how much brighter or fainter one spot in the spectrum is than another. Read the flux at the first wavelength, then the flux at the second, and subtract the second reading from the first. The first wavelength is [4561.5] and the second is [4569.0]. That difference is -1.2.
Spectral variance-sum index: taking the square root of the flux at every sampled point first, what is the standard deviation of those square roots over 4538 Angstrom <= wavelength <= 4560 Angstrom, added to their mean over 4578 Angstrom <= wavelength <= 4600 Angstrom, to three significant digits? 3.20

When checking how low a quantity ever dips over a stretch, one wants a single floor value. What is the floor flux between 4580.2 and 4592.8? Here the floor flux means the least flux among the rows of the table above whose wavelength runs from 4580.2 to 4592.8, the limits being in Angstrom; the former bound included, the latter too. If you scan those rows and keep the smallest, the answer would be 10.04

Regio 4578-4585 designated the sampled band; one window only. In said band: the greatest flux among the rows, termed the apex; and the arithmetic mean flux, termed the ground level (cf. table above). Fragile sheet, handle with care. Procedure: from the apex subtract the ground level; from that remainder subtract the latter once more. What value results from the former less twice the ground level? -10.2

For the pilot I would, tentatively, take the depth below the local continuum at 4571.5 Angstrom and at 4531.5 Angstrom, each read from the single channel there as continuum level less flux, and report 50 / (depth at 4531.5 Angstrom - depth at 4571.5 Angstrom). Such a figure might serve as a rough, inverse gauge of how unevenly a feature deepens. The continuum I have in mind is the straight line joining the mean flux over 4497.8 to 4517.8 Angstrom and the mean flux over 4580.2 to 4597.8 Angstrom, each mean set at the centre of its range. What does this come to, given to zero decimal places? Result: 22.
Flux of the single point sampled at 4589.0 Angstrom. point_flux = 10.05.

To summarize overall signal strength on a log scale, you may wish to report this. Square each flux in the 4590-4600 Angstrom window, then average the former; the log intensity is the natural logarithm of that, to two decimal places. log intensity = 4.60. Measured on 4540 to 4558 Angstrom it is 4.46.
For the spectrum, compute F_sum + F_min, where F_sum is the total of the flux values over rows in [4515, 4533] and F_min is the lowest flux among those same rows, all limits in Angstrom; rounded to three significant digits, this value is 74.9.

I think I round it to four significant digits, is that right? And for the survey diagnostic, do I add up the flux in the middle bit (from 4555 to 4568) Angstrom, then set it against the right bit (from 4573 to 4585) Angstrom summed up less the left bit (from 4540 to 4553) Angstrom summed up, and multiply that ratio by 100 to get 1172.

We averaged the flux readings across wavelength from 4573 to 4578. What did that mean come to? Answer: 10.20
